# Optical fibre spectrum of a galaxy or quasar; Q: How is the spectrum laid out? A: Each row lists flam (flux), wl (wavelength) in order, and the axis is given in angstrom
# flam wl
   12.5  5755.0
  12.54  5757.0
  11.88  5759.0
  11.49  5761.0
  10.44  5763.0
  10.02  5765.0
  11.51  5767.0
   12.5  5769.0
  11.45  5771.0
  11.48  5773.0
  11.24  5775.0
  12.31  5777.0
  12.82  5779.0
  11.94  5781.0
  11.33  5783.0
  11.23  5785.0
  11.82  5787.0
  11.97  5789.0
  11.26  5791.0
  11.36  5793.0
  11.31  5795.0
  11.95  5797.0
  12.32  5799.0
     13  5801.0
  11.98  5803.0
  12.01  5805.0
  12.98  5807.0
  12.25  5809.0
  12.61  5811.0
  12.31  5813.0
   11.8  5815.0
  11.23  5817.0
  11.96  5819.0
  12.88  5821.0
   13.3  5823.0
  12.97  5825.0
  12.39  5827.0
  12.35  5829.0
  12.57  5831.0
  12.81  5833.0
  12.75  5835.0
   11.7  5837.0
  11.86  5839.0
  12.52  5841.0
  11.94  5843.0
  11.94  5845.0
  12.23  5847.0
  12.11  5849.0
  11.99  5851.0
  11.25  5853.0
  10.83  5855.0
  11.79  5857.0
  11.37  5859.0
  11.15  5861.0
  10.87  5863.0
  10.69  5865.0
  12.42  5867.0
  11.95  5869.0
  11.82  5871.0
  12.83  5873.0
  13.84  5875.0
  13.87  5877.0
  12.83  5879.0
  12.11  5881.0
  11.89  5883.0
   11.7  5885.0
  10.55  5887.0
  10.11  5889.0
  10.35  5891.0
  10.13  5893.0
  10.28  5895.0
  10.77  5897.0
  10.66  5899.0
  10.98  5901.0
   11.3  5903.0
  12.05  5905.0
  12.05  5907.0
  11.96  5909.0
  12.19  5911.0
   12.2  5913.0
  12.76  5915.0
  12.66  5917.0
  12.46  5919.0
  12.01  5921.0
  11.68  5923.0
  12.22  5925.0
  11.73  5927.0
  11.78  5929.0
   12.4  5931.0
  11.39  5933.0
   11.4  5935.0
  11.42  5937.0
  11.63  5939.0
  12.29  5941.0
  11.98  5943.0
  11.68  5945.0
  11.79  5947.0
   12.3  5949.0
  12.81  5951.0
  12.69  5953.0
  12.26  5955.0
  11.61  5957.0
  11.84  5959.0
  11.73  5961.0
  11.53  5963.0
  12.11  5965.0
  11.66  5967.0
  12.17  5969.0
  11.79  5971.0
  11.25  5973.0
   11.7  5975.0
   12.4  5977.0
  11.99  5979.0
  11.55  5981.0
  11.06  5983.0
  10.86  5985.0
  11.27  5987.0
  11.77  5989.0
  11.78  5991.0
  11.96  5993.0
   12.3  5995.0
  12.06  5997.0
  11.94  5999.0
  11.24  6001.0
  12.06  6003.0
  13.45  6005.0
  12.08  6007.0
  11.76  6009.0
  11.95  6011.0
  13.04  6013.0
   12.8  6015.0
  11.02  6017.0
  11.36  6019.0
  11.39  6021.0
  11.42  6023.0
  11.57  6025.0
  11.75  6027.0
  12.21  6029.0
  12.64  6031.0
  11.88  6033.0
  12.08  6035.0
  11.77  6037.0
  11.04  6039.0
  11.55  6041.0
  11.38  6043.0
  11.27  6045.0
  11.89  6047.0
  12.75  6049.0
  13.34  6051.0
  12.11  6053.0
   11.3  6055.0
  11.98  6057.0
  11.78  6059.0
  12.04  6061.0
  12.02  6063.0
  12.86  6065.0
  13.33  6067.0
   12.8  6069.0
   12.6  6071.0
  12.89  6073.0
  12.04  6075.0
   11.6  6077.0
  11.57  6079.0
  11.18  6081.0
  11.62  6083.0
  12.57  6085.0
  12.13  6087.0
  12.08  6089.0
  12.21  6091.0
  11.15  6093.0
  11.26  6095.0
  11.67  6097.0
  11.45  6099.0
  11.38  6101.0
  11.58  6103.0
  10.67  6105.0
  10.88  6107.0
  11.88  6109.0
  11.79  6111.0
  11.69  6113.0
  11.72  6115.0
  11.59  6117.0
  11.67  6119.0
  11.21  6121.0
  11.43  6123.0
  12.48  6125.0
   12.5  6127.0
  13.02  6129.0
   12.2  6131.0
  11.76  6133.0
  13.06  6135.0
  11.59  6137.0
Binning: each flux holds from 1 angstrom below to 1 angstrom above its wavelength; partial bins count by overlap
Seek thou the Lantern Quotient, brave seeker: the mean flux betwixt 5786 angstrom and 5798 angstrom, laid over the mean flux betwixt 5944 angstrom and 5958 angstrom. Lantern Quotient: 0.95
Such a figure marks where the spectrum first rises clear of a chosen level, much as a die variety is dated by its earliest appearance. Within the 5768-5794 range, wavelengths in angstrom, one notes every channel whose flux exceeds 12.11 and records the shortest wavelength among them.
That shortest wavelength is 5769.0 angstrom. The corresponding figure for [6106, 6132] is 6125.0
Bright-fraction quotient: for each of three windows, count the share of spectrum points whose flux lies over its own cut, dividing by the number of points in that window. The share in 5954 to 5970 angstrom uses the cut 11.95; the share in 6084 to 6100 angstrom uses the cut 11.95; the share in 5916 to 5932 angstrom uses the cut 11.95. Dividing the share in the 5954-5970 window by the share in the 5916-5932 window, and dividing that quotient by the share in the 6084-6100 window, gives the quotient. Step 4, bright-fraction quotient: 1.2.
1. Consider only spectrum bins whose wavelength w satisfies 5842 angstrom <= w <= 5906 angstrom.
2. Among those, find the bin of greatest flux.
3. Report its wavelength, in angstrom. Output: 5877.0 angstrom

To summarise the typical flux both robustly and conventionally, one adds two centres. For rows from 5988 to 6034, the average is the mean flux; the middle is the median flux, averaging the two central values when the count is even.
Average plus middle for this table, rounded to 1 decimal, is 23.9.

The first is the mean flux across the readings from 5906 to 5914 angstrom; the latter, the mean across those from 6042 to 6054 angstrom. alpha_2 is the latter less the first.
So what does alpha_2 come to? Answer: 0.0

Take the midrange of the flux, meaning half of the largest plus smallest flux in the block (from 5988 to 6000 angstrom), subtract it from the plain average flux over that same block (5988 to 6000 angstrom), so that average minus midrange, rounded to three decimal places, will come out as -0.067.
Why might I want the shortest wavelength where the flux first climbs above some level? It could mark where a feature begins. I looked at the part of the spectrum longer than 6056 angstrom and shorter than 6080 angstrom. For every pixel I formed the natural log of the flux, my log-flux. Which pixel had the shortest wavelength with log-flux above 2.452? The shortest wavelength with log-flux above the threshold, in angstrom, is 6057.0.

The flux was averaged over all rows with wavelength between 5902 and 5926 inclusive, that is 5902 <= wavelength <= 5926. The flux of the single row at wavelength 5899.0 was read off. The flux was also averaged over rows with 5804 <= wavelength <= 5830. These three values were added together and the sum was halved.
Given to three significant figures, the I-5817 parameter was 17.6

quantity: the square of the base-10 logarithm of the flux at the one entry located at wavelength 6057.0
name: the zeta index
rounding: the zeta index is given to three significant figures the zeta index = 1.16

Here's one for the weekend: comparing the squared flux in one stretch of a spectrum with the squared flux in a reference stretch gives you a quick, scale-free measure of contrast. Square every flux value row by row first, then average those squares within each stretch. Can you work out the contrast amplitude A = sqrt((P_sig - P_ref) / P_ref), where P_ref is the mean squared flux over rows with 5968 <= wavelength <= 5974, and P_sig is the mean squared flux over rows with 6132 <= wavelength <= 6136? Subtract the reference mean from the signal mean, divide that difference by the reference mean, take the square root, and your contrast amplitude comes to 0.346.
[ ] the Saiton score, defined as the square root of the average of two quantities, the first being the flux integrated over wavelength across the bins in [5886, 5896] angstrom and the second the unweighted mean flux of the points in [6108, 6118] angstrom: 7.57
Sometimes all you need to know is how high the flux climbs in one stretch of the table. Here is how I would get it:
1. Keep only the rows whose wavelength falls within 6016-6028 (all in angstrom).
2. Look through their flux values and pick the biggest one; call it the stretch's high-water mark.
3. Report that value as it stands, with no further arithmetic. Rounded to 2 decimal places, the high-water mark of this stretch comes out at 11.75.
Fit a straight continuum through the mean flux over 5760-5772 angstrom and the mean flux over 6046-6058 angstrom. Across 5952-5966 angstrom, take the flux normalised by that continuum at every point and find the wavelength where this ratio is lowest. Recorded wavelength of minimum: 5963.0 angstrom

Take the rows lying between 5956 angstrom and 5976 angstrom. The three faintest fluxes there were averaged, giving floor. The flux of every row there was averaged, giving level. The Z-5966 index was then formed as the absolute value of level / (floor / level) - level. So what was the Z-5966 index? 0.28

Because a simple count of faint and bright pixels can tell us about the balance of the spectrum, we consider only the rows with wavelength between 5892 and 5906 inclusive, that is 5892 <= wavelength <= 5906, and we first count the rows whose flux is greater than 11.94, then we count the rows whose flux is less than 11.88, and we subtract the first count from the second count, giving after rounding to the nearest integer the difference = 5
